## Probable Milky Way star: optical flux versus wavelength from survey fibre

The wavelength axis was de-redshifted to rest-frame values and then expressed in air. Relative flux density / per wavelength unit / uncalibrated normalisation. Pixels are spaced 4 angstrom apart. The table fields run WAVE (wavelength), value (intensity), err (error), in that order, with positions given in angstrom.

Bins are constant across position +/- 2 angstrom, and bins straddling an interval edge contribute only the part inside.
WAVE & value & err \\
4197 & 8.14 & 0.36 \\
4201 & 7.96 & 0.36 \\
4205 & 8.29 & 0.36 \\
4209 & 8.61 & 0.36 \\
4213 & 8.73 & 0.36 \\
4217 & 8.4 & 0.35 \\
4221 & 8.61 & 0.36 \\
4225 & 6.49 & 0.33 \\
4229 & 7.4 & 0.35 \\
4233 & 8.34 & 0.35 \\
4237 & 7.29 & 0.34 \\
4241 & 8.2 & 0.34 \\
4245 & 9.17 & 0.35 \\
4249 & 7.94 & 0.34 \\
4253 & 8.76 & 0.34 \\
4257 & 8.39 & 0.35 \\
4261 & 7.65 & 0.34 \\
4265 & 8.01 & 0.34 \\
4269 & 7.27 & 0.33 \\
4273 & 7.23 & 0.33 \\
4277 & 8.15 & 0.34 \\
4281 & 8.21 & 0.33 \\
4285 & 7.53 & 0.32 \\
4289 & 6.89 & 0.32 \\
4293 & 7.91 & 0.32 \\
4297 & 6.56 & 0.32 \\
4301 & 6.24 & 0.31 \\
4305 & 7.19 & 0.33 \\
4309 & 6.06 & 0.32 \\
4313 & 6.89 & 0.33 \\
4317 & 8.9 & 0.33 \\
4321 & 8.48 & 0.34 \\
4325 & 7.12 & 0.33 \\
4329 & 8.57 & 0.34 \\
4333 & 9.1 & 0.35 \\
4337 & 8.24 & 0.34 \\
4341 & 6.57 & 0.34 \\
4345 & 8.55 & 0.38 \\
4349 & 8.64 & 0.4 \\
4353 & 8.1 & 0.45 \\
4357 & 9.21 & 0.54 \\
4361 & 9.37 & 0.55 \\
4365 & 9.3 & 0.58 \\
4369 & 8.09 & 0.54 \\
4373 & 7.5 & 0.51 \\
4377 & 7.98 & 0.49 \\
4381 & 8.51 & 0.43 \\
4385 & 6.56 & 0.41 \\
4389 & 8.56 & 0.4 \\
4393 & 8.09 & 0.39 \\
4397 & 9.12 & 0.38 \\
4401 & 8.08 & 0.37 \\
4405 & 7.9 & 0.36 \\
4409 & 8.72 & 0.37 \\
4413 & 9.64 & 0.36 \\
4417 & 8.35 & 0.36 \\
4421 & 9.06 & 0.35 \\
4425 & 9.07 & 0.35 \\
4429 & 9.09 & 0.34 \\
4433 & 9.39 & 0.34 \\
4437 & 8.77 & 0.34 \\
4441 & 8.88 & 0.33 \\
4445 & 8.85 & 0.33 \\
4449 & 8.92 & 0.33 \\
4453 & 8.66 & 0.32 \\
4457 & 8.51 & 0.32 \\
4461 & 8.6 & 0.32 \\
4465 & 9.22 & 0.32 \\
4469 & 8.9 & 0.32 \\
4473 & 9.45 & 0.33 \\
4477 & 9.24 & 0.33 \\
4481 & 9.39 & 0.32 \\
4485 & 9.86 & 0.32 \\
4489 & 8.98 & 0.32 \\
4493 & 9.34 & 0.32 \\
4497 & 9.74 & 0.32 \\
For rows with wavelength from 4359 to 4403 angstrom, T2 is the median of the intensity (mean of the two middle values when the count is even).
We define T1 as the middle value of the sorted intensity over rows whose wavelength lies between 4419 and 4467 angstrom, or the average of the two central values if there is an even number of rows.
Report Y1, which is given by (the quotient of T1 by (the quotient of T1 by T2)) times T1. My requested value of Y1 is 72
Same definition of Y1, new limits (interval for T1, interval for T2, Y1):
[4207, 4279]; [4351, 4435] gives 70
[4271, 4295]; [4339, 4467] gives 67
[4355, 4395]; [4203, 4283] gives 68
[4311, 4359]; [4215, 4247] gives 70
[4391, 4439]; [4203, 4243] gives 74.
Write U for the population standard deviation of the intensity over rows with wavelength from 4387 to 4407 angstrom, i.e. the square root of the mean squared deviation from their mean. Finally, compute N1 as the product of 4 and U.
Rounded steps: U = 0.44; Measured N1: 1.8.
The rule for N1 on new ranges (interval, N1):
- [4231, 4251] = 2.4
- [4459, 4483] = 1.2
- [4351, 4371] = 2.4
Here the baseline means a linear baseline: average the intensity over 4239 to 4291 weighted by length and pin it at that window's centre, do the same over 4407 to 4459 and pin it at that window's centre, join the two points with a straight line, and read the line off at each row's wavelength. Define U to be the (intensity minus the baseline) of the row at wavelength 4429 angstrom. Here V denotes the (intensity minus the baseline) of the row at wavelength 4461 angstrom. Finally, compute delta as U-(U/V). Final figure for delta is 0.61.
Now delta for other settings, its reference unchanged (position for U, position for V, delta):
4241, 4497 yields -0.46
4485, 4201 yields -1.09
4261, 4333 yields 0.09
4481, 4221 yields -0.02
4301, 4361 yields 0.30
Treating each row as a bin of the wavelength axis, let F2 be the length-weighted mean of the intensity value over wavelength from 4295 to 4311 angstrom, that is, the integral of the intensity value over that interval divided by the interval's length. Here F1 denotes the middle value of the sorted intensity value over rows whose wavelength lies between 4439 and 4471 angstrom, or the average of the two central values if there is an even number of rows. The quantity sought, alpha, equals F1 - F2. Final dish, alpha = 2.4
